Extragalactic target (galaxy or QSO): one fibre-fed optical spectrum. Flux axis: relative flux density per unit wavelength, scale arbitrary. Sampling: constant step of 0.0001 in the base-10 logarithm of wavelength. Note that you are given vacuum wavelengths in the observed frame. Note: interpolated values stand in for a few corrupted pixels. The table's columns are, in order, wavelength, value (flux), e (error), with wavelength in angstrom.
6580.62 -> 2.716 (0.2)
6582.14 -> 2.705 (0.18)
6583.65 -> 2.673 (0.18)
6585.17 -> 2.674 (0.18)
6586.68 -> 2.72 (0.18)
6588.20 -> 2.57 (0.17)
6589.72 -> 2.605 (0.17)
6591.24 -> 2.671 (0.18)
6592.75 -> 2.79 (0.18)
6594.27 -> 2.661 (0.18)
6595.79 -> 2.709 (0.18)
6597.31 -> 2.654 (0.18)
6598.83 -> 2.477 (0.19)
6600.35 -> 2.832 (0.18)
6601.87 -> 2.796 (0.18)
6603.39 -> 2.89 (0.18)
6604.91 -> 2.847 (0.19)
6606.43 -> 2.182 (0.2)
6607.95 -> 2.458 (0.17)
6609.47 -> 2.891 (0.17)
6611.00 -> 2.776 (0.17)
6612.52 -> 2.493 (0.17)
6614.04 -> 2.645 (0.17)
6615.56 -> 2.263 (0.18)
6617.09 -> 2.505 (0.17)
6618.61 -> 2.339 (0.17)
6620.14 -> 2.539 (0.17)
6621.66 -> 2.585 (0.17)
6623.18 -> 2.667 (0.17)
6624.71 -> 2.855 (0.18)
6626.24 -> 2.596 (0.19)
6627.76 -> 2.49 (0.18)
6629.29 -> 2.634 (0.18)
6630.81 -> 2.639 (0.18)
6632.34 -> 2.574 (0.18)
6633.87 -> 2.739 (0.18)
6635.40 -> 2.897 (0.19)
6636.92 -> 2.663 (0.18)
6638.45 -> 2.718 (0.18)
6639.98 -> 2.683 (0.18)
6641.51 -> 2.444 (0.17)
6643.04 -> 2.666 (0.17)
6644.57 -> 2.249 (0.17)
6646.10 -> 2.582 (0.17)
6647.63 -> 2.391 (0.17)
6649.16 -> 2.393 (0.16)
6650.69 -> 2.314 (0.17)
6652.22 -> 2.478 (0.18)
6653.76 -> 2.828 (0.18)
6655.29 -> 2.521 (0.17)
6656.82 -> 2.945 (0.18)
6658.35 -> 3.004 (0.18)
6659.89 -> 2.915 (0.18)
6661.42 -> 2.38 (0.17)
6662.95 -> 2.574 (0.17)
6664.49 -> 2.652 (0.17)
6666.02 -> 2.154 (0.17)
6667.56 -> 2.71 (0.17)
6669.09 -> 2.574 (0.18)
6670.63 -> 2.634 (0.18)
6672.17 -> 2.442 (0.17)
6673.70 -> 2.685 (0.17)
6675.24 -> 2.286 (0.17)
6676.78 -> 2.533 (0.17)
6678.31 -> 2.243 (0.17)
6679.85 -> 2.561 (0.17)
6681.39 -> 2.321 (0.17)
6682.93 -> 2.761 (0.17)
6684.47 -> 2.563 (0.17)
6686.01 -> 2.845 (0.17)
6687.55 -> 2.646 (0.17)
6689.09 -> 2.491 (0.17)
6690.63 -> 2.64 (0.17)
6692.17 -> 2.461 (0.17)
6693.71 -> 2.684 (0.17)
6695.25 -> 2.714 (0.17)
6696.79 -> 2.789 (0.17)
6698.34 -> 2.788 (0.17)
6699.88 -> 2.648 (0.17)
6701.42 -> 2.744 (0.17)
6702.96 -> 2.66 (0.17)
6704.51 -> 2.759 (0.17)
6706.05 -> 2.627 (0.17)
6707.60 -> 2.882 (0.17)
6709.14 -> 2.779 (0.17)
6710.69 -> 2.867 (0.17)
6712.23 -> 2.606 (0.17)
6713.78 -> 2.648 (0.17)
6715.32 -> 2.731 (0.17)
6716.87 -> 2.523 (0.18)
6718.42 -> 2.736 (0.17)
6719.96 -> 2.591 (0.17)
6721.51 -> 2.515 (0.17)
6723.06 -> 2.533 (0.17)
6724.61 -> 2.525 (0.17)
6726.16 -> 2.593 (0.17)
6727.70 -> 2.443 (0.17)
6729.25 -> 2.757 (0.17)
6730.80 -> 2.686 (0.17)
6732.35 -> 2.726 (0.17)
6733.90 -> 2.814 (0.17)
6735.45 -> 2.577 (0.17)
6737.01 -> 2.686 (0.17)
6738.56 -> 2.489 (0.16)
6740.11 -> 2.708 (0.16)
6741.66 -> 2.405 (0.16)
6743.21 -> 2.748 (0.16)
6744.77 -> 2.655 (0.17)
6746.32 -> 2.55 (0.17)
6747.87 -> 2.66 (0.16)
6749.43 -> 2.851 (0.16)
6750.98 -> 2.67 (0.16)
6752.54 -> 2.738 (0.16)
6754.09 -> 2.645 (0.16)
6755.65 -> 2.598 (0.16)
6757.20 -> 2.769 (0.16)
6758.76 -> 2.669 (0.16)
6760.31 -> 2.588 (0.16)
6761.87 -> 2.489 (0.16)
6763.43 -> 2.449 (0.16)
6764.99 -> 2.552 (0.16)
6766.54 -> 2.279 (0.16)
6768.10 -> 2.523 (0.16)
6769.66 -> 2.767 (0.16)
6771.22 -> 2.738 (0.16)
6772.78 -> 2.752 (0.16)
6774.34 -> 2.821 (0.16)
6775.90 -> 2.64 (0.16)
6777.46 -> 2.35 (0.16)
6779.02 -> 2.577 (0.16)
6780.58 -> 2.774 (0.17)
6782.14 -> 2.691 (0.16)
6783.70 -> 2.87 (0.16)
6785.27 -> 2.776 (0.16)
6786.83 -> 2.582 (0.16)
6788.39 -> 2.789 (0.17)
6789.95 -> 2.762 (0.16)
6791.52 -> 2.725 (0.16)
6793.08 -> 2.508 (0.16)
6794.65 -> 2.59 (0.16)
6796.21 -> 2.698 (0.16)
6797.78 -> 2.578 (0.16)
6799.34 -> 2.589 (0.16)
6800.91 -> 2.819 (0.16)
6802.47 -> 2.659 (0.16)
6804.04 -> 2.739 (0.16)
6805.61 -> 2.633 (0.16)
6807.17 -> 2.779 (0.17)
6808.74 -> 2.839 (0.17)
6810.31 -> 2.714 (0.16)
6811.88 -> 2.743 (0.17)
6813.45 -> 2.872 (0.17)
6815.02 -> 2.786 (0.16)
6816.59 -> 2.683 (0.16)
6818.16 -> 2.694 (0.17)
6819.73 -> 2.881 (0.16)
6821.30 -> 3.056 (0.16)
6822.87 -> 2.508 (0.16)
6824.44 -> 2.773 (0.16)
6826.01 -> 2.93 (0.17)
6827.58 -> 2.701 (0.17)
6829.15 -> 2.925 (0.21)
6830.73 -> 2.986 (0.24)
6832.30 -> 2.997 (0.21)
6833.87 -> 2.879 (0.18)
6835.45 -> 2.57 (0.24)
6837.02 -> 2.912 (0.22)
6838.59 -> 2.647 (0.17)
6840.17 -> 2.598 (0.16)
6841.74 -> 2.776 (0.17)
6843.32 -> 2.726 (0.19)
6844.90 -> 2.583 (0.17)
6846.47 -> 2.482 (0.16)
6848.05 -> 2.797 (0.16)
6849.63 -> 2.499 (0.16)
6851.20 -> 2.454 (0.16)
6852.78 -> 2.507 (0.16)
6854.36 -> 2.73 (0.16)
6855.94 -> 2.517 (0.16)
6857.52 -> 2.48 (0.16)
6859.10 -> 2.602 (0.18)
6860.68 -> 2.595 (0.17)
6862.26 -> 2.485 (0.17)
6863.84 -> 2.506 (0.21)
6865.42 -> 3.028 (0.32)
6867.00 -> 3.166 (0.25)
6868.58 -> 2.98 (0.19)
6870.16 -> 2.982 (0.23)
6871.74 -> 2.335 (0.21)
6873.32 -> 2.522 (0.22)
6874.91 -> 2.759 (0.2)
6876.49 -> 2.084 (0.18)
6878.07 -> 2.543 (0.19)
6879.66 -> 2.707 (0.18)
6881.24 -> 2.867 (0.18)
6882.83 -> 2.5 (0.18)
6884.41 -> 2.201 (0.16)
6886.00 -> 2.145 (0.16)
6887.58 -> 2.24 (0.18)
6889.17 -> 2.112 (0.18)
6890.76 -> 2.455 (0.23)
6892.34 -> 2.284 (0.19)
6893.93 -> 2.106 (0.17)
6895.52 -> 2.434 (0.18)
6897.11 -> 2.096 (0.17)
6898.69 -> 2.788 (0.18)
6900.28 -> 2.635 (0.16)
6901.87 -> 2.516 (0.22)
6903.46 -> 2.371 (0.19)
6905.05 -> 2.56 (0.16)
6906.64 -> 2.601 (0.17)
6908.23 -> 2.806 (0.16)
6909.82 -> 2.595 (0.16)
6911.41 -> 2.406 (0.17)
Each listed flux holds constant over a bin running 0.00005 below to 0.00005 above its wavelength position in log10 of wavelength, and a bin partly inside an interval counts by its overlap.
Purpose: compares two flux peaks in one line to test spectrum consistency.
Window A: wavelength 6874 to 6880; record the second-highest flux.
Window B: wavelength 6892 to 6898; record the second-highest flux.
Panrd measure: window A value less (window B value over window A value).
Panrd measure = 1.86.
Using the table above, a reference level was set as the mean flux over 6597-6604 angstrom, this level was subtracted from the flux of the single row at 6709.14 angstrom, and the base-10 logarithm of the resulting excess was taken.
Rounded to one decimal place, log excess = -1.3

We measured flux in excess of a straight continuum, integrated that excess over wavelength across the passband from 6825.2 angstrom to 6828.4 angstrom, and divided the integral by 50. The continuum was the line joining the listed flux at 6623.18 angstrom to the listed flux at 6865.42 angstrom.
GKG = -0.010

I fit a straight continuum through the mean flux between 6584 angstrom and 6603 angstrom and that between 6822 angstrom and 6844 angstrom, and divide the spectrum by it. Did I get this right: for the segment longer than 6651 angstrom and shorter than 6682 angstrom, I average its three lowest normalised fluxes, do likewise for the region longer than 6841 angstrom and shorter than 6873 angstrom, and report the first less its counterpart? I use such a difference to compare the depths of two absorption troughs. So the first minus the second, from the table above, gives -0.047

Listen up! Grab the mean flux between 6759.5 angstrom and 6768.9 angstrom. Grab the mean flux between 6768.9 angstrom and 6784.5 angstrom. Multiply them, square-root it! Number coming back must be 2.59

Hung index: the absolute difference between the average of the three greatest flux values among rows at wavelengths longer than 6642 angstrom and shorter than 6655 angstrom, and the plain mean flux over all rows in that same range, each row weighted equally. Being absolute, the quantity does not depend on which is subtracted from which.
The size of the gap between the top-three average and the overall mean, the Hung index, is 0.20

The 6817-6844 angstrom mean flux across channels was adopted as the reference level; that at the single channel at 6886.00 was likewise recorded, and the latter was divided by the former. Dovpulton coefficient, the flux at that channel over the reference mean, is 0.77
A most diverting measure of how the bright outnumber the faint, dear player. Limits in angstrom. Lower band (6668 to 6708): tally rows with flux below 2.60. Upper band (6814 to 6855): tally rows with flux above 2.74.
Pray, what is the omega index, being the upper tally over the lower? 1.2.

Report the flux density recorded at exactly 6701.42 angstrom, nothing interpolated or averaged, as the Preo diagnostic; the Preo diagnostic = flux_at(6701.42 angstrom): 2.744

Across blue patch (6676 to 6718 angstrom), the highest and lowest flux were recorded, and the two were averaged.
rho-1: 2.56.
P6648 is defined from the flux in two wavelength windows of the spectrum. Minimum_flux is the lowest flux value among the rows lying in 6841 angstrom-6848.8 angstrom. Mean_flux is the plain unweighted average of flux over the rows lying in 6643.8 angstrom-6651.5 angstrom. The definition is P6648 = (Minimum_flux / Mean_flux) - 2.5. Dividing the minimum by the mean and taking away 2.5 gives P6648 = -1.46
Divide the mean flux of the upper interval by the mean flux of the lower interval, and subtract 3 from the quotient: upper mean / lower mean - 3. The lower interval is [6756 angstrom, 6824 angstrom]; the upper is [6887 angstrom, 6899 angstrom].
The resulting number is -2.14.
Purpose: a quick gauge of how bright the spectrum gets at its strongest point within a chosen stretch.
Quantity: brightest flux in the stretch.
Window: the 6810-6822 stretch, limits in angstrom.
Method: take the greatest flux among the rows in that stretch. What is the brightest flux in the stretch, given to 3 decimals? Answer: 3.056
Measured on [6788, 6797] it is 2.789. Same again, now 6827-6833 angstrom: 2.997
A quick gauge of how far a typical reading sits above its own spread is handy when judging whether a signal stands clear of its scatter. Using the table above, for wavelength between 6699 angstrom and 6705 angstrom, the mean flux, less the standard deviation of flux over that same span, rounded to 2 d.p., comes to 2.65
